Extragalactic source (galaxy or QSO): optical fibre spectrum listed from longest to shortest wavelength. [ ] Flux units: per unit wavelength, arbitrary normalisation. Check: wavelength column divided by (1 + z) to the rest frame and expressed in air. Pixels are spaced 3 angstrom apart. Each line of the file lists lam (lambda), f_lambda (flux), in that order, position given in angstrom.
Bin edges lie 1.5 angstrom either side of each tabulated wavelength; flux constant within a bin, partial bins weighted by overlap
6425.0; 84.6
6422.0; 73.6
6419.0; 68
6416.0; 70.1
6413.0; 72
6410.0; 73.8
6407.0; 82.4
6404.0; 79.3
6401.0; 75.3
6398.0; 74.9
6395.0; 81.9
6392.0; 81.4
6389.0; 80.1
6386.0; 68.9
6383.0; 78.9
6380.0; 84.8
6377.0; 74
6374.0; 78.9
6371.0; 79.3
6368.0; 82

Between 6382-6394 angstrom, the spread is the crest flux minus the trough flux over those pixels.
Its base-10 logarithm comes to 1.10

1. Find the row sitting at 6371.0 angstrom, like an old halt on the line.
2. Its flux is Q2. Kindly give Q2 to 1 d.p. 79.3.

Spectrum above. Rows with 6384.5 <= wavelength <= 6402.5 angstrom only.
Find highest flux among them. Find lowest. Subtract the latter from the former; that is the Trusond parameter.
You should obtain 13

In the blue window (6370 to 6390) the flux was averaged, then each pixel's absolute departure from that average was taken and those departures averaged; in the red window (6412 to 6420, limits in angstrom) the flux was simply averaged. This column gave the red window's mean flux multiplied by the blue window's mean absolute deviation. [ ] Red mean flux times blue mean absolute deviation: 256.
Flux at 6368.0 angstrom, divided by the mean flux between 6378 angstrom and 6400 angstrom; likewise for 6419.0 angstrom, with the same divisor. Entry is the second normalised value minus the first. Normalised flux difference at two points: -0.18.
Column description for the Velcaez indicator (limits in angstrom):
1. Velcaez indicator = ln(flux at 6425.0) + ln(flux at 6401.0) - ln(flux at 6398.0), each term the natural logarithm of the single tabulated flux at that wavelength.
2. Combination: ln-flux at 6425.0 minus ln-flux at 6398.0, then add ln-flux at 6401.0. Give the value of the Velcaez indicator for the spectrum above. 4.44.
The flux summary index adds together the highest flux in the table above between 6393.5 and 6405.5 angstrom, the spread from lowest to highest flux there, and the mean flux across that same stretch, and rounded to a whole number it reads 167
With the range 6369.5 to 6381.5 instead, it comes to 175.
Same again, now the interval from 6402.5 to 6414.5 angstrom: 170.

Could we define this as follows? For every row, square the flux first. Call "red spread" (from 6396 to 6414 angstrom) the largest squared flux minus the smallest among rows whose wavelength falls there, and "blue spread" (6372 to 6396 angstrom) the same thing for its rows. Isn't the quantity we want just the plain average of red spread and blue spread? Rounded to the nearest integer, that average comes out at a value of 2025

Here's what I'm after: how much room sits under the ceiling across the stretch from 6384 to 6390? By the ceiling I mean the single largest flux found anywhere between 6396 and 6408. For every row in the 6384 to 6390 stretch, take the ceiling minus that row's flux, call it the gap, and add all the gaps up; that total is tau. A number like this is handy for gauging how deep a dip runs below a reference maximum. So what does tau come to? 16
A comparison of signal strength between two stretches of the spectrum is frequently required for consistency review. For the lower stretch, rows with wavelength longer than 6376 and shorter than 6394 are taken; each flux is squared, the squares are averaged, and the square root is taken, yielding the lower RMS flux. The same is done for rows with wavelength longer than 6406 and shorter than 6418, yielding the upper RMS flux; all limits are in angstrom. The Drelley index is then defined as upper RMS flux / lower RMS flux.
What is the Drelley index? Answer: 0.96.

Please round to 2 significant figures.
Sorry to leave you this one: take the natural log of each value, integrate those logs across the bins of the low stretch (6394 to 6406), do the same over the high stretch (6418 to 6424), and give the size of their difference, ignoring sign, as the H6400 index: 27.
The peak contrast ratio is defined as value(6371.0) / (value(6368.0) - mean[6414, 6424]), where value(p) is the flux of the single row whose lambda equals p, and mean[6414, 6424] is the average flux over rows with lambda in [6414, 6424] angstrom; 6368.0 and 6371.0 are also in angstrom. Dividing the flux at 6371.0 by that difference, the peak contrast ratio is 7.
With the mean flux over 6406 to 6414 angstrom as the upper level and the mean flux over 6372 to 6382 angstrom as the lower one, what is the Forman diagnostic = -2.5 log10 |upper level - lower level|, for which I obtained -1.3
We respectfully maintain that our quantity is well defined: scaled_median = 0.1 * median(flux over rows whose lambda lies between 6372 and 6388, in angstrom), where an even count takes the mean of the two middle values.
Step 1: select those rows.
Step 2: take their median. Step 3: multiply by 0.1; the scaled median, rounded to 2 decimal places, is 7.89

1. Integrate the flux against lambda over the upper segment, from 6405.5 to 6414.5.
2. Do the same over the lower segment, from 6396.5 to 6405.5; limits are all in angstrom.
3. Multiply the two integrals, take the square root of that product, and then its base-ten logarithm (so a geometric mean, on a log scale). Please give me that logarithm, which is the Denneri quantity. 2.84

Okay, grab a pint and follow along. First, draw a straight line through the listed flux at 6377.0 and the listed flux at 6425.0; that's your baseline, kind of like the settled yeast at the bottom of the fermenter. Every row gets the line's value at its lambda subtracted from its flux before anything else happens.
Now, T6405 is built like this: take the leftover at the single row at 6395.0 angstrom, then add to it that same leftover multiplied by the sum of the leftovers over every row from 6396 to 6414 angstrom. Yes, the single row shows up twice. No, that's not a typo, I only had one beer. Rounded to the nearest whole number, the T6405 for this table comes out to -91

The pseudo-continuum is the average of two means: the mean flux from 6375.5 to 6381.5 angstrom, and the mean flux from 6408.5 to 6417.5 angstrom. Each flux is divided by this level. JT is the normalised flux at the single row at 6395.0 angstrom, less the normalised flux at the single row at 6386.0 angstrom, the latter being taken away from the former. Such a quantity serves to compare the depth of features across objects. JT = 0.17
